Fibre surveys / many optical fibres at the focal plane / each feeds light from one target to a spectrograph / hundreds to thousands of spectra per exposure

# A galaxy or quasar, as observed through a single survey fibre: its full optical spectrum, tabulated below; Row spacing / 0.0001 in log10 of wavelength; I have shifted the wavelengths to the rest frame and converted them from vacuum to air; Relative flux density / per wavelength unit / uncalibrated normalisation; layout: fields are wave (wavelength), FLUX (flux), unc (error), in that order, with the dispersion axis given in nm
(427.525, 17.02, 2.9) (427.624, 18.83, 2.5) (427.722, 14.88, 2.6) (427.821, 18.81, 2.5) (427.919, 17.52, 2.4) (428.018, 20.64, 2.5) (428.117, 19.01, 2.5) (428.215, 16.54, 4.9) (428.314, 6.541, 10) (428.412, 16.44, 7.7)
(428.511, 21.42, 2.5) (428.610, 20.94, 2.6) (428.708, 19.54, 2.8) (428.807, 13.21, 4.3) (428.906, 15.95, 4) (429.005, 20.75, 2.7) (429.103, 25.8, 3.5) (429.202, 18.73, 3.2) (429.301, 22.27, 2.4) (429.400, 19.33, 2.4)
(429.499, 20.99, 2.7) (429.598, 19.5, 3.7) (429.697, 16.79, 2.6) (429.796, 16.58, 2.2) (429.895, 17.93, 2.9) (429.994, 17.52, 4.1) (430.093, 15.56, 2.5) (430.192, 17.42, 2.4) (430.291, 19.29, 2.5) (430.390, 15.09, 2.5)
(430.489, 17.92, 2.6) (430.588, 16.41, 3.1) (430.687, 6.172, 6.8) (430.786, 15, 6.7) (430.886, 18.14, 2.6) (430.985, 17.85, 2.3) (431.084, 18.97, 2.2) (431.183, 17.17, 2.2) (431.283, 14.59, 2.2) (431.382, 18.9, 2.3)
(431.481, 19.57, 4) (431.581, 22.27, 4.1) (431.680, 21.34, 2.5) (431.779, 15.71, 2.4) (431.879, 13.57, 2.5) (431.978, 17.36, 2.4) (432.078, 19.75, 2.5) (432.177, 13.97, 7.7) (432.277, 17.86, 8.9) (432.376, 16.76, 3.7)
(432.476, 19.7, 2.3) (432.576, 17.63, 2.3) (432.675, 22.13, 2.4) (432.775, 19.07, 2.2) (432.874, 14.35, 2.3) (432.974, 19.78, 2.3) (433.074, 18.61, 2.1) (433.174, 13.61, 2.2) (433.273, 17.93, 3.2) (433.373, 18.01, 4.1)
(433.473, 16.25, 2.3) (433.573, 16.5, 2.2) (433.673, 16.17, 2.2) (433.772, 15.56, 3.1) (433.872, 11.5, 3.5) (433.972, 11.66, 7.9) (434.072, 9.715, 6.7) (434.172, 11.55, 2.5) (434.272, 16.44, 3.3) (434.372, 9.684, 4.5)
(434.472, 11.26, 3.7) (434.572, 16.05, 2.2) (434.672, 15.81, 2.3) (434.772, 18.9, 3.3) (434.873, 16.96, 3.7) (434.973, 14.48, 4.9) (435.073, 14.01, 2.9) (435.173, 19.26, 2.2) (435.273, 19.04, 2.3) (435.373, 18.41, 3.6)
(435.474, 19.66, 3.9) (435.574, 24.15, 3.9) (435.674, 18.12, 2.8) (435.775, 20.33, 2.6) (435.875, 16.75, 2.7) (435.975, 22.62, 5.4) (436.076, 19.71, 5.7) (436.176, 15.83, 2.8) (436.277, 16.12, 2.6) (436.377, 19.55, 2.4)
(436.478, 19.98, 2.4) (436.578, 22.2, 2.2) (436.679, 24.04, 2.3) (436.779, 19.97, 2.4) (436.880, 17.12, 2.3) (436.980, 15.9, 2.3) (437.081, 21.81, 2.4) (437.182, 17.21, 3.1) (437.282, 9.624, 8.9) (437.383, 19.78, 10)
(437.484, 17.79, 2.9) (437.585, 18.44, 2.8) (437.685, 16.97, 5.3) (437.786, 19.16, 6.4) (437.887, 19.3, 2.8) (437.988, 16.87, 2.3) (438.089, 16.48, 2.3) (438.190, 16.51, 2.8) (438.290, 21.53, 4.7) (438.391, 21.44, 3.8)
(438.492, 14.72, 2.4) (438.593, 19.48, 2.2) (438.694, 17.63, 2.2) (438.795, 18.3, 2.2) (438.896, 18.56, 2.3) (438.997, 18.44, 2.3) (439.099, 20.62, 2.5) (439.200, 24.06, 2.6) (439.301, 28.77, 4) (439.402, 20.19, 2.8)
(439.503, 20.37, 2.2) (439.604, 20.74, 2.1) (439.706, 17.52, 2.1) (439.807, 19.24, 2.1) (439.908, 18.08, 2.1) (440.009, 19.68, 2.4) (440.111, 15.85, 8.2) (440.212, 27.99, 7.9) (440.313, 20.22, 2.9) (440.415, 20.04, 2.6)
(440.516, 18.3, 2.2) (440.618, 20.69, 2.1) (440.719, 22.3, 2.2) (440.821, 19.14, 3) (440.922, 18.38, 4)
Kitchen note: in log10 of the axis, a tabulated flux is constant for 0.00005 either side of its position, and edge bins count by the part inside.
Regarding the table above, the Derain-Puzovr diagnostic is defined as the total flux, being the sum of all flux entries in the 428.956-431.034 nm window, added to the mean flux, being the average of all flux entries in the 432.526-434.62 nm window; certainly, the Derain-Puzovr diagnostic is 390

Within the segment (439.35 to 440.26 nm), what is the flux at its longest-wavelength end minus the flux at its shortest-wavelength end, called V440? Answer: 7.8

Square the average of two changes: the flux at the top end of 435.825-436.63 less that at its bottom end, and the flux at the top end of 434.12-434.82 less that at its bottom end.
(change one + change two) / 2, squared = 41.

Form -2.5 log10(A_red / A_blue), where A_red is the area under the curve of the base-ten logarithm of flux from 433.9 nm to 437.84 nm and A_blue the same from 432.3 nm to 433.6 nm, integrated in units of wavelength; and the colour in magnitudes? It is -1.2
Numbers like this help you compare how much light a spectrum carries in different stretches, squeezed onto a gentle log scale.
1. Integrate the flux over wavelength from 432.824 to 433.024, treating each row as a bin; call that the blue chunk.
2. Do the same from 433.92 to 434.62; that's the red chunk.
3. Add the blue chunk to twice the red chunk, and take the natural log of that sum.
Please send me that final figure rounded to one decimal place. 3.0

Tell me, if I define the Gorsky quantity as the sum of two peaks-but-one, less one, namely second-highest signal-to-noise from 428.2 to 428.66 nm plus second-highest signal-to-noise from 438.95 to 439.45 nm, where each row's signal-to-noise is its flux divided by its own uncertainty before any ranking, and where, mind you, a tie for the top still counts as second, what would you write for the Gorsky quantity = 15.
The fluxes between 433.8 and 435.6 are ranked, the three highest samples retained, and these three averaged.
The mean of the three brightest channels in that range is 21.0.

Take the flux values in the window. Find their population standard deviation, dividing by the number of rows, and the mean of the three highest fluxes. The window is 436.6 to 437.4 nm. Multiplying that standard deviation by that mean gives 90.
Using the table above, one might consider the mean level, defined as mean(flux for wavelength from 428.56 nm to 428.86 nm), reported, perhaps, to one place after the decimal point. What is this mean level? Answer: 17.9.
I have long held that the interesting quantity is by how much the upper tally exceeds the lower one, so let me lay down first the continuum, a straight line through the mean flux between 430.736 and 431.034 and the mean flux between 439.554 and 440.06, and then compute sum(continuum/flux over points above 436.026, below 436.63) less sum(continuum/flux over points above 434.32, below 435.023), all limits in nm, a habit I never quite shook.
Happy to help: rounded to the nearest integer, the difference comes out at -3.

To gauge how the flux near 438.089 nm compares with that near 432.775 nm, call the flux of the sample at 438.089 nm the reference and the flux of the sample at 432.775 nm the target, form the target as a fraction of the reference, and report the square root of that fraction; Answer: 1.08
